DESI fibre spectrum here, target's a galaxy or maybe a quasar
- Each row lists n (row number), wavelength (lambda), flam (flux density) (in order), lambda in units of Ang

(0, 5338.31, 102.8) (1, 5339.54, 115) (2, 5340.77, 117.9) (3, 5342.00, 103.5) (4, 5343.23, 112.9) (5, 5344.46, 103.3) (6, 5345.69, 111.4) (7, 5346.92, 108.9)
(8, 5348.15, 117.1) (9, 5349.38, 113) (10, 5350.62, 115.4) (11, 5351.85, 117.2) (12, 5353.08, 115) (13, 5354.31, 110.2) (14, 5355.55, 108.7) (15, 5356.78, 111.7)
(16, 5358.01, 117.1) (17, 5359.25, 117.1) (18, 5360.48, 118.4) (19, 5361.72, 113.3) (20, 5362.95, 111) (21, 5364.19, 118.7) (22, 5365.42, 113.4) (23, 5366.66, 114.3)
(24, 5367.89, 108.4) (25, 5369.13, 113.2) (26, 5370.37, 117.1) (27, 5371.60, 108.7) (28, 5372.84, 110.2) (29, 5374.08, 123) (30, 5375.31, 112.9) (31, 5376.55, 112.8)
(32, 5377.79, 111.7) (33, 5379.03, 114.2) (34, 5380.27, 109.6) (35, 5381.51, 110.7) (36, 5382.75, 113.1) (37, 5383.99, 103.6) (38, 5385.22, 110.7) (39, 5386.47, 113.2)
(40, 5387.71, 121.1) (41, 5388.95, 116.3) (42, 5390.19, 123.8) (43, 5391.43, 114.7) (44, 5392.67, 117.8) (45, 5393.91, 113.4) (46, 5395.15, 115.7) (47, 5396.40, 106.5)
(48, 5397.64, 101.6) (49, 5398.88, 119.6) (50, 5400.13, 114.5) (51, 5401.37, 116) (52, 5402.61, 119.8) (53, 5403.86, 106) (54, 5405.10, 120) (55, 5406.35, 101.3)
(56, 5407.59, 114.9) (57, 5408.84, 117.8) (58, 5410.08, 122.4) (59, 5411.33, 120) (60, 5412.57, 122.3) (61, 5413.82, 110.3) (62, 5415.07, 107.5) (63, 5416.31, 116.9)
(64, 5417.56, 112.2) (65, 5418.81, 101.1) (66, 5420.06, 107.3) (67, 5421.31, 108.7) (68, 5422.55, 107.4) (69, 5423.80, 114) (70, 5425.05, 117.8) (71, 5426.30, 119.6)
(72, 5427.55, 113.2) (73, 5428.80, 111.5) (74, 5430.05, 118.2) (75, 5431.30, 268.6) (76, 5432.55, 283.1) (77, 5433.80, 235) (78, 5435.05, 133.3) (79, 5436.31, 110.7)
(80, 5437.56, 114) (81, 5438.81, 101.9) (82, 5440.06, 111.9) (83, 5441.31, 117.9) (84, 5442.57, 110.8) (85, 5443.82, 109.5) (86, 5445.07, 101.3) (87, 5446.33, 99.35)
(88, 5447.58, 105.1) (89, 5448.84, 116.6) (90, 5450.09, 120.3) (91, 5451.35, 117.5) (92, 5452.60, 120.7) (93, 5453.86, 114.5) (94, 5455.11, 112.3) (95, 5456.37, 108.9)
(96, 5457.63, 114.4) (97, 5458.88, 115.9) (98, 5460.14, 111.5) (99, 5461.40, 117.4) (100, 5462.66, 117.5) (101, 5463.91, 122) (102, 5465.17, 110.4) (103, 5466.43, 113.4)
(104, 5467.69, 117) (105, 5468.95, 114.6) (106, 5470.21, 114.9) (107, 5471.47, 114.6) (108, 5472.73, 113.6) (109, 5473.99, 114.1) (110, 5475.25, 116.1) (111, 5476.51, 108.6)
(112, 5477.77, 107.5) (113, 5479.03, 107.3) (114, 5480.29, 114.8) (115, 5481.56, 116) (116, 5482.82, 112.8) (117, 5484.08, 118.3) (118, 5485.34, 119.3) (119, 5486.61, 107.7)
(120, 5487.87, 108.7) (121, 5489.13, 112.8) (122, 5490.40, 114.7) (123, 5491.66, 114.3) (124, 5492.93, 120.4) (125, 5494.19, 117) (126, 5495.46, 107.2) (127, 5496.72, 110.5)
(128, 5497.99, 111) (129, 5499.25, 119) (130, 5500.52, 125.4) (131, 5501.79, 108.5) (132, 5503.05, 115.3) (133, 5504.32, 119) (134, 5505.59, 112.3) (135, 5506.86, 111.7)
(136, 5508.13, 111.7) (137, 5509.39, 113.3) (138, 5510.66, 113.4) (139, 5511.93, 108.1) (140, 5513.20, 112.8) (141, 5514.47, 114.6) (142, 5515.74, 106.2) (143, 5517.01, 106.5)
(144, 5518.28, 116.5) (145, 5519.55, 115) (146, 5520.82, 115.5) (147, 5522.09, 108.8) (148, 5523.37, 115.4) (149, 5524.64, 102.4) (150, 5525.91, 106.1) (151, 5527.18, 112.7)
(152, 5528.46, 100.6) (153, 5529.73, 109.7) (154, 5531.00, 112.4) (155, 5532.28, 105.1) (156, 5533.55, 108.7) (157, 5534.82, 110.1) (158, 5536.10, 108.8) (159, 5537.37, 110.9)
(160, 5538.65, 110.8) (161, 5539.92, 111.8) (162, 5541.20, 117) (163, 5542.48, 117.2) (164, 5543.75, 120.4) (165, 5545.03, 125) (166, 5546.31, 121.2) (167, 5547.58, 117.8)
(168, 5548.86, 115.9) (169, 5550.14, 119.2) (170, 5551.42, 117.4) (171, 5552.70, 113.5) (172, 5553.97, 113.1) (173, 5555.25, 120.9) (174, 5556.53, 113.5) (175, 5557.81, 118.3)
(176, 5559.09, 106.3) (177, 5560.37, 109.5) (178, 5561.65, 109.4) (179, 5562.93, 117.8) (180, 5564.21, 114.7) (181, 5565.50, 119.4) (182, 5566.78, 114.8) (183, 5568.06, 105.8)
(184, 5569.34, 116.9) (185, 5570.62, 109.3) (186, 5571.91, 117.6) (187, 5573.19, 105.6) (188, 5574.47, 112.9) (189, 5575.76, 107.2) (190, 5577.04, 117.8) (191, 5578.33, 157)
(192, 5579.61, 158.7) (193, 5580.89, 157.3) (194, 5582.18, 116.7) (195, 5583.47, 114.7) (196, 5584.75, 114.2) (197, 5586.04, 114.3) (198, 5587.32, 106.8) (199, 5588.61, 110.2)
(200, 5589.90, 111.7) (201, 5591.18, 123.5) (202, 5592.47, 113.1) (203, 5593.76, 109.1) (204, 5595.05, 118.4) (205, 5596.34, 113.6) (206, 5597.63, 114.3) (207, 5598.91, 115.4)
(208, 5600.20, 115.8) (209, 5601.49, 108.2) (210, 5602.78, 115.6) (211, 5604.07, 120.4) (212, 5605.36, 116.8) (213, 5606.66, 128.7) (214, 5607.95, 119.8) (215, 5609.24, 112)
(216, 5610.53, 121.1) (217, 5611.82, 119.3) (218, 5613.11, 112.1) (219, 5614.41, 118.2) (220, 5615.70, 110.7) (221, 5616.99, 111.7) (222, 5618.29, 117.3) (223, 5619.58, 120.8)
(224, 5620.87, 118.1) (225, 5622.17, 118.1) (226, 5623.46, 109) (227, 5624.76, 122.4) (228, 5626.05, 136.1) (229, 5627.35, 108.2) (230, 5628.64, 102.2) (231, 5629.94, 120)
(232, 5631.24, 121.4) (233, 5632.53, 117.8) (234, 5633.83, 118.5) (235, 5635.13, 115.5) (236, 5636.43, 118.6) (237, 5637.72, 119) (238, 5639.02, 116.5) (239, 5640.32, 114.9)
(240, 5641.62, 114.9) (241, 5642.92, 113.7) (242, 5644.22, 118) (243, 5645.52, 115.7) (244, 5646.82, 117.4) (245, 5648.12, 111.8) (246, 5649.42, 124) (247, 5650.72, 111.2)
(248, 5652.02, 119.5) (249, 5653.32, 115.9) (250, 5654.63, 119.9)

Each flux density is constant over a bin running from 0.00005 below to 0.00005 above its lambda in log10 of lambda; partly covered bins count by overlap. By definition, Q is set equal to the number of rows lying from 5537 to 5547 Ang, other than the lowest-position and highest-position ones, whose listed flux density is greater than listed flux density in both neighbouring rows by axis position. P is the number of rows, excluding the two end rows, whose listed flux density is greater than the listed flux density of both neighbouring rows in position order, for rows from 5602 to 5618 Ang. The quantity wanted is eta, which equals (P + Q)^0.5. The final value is 2.2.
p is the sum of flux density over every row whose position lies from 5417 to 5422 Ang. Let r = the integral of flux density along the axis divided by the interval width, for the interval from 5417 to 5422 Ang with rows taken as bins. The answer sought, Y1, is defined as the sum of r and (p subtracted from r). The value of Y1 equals -215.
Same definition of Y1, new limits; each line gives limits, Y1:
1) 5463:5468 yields -231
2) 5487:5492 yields -226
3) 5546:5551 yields -237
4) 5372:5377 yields -230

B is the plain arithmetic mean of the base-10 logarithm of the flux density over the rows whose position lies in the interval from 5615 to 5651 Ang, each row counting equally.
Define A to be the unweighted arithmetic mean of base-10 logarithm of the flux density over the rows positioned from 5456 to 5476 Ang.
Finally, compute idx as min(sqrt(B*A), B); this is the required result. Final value 2.06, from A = 2.06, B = 2.07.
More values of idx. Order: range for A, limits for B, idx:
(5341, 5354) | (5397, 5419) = 2.05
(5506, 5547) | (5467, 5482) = 2.05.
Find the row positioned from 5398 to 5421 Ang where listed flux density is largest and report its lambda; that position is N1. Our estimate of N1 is 5410.08 Ang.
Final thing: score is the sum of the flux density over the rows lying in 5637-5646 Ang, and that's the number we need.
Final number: 813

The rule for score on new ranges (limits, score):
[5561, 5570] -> 799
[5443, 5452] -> 770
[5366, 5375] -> 795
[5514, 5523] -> 783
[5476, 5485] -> 785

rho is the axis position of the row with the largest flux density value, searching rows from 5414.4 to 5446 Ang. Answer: 5432.55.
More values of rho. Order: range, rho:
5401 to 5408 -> 5405.10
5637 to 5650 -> 5649.42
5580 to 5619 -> 5580.89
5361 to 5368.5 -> 5364.19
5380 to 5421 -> 5390.19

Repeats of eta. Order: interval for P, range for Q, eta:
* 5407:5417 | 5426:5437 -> 1.7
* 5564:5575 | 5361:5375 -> 2.4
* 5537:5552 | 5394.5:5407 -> 2.2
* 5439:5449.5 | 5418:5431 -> 1.7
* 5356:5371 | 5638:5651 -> 2.4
